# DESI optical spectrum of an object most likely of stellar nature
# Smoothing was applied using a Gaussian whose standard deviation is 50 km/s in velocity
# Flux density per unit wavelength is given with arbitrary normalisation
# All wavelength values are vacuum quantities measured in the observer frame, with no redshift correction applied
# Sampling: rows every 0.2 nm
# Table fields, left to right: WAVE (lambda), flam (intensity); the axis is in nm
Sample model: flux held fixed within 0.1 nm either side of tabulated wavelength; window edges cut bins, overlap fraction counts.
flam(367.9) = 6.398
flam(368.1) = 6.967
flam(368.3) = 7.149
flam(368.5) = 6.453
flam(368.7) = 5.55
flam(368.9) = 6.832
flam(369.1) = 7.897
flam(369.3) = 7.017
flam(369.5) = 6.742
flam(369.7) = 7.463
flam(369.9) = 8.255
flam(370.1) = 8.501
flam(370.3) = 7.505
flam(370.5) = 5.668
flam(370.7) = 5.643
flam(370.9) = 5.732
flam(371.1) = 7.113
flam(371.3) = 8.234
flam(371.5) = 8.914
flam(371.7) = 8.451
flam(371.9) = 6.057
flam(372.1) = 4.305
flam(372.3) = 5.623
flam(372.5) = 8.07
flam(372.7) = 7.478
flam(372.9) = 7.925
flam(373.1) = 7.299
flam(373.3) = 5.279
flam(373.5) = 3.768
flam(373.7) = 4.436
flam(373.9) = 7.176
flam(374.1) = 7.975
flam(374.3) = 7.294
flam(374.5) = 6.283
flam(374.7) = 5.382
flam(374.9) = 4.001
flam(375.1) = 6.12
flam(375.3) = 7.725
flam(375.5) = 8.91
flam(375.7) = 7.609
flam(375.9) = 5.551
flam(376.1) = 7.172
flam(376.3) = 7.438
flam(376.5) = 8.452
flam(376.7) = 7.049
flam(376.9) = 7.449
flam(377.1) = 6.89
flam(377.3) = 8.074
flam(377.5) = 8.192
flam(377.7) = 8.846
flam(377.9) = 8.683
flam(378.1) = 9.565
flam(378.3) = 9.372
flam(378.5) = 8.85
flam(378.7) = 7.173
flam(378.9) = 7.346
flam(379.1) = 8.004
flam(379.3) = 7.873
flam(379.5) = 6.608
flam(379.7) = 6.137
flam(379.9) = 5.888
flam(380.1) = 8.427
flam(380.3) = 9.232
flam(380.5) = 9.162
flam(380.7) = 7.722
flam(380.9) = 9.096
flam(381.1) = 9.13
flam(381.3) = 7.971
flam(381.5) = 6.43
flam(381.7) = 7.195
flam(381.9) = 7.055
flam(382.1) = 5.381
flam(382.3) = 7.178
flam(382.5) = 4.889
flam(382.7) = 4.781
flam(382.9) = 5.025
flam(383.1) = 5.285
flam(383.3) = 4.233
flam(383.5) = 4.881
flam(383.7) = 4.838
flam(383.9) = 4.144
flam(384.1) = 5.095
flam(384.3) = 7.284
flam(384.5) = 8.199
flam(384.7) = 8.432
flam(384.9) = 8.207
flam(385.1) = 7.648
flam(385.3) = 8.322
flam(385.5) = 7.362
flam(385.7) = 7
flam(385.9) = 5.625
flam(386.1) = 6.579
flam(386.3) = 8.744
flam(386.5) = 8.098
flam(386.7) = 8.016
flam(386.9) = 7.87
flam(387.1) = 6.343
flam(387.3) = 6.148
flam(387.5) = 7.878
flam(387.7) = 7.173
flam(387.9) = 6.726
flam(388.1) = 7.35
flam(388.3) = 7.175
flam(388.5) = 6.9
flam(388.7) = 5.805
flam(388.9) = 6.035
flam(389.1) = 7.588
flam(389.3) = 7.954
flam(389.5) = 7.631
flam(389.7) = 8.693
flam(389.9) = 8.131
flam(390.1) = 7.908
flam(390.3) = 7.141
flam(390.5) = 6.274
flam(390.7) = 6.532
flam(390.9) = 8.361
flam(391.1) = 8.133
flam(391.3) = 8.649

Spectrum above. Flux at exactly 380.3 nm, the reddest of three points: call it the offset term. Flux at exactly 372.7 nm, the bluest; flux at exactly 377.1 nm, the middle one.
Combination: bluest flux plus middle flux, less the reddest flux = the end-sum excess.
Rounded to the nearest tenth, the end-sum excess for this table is 5.1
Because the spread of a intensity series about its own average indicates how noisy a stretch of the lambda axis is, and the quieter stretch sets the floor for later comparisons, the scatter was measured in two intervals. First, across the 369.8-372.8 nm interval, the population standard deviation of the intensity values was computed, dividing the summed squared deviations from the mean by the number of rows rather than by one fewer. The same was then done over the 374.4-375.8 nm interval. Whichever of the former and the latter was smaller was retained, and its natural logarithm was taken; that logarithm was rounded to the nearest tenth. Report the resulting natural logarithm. 0.3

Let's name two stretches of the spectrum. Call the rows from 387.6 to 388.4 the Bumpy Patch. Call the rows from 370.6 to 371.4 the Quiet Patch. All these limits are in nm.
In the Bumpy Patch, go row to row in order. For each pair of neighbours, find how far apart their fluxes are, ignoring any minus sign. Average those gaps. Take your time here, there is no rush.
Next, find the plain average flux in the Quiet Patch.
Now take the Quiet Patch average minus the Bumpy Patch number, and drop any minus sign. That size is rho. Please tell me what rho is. 6.3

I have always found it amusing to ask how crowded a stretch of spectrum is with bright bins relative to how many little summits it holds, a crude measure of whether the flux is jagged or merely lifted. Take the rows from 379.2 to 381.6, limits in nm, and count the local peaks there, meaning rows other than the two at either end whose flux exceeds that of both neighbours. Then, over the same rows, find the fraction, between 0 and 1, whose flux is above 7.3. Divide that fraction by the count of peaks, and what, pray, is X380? 0.33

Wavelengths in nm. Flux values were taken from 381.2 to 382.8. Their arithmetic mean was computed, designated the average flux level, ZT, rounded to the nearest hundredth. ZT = 6.36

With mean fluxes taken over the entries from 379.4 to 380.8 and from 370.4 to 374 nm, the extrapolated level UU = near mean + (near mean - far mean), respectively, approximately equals 8.7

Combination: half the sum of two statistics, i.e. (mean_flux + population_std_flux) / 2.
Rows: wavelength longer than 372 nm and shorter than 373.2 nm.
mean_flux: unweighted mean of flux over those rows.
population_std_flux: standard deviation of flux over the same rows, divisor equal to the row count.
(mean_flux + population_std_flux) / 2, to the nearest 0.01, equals 4.07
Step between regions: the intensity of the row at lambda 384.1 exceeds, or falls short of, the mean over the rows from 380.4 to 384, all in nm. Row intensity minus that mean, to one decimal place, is -1.3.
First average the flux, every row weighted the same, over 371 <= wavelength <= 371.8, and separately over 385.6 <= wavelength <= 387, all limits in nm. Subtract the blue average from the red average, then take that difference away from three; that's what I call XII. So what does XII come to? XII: 3.8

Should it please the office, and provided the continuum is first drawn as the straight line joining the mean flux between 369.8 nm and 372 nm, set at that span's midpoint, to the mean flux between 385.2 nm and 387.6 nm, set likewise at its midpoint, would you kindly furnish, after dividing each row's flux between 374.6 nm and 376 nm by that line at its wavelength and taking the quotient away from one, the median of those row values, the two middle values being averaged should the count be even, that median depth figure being 0.16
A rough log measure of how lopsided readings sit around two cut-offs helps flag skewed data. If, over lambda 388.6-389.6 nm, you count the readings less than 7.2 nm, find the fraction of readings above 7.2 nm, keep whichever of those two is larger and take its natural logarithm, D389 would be 0.7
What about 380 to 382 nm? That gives 1.1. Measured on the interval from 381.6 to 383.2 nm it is 2.1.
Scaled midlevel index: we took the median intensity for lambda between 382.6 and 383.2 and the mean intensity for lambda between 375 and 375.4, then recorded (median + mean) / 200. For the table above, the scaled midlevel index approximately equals 0.060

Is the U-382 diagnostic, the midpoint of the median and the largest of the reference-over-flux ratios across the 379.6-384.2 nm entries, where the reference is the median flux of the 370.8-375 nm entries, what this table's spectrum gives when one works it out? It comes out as 1.44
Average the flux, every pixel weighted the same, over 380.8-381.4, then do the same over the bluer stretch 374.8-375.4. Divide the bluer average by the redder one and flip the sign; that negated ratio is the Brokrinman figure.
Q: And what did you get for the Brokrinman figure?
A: -0.68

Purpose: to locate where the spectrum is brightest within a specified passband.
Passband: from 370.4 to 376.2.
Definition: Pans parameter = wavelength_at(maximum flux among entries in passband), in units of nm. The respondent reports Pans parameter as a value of 371.5 nm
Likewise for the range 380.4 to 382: 380.5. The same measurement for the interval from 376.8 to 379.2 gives 378.1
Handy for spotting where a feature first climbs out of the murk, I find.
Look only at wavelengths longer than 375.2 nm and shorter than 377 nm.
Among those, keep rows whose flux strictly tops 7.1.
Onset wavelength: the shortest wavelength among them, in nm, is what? 375.3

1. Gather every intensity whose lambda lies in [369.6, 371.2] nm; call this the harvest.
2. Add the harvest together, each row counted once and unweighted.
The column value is 56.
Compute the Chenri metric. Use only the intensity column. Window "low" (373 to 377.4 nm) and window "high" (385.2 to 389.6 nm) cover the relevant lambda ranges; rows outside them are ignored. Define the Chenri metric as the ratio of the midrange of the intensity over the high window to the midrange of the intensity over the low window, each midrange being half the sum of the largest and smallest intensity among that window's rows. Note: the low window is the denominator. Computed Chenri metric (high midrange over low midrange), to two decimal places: 1.13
